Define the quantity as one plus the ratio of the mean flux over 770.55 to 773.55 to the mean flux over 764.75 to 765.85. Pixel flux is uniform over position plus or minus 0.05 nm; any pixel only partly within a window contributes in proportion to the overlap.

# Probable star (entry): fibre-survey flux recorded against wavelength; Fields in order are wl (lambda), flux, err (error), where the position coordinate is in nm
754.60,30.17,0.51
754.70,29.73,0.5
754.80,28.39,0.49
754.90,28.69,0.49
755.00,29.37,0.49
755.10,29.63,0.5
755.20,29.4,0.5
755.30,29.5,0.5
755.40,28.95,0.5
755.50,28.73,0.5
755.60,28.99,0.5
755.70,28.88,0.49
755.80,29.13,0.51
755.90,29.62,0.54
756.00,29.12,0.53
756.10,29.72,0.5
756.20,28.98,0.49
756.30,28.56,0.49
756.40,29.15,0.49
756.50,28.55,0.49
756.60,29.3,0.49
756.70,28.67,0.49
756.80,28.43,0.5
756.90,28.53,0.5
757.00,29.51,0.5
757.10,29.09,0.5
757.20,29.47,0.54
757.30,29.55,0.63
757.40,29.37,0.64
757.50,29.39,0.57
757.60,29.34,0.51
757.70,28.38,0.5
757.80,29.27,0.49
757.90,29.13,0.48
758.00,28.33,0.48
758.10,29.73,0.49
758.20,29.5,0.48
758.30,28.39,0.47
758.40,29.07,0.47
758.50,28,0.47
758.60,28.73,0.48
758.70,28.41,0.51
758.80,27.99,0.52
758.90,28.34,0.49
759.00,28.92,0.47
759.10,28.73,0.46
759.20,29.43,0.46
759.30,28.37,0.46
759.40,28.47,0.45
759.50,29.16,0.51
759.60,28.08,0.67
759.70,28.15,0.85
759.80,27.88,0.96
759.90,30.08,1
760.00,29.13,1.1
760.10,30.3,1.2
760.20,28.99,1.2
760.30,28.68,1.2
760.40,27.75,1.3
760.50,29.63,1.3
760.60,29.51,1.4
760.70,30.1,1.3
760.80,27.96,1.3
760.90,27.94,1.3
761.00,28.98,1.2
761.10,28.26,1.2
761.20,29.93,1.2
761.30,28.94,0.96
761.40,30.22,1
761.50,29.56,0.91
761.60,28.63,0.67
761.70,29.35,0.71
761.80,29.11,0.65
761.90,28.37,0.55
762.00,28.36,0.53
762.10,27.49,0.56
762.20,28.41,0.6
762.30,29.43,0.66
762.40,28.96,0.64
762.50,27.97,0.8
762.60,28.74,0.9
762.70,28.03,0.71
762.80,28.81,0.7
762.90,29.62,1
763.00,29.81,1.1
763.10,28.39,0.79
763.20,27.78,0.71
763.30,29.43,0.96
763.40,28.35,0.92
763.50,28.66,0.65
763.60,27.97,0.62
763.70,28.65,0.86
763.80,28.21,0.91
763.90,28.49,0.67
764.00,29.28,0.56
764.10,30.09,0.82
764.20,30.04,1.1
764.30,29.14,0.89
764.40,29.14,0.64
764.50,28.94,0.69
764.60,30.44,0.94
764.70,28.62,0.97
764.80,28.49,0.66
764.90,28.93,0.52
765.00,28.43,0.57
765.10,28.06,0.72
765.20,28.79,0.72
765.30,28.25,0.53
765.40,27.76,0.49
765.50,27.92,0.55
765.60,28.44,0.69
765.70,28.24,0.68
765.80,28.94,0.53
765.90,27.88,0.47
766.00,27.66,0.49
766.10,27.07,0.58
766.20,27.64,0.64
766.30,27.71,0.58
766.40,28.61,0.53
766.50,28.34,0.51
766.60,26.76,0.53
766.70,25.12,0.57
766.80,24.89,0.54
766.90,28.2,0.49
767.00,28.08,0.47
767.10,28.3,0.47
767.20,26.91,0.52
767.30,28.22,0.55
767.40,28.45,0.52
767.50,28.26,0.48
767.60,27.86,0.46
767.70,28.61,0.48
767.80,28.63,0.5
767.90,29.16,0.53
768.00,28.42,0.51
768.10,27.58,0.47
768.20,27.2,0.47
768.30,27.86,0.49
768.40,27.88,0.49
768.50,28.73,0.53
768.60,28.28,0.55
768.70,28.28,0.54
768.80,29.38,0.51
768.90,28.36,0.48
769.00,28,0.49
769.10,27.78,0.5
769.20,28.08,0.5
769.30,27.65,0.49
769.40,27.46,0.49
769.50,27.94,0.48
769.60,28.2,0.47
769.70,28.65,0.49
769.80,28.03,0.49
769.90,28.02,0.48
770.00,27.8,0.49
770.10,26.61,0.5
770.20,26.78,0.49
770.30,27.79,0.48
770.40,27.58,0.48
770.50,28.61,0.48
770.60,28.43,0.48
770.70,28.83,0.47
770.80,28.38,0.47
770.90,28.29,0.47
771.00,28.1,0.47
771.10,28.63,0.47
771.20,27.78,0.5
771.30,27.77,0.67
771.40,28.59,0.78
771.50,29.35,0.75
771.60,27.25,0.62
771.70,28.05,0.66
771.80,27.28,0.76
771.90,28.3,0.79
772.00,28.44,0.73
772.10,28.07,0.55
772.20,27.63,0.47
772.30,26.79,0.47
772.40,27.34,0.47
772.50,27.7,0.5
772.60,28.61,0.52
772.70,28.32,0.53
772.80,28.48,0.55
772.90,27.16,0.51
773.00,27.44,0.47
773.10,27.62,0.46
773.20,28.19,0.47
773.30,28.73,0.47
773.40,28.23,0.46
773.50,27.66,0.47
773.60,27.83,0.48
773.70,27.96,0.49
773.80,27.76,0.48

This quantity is 1.99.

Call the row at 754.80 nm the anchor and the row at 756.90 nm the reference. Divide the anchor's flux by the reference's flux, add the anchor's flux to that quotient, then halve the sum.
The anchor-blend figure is 14.7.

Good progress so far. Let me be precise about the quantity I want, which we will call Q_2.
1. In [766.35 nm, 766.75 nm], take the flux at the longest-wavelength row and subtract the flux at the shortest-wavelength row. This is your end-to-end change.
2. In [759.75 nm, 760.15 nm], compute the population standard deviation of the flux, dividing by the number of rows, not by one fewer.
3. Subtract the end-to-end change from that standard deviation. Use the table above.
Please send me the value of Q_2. 4.4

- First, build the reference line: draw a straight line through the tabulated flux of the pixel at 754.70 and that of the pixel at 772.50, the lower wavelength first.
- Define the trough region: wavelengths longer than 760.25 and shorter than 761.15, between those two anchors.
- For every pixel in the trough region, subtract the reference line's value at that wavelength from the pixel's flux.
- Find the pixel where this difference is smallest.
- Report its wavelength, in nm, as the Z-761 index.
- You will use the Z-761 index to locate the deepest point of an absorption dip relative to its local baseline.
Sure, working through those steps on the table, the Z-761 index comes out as 760.40 nm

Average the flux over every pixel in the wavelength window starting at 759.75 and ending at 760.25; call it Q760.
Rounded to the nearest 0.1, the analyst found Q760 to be 29.3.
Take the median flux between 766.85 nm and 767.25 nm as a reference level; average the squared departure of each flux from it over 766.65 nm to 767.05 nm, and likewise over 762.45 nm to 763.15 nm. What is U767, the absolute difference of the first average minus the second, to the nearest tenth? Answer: 4.1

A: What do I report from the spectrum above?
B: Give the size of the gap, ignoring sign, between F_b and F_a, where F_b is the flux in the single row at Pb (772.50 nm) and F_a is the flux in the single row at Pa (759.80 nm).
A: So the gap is 0.18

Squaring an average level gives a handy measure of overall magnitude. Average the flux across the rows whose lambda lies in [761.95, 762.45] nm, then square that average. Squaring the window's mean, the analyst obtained 814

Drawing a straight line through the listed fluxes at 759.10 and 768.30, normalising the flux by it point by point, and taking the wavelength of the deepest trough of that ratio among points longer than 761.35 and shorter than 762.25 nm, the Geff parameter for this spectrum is 762.10 nm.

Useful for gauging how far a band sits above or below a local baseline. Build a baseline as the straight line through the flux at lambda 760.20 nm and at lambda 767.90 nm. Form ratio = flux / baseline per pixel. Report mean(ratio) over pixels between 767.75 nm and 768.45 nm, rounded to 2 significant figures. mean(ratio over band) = 0.96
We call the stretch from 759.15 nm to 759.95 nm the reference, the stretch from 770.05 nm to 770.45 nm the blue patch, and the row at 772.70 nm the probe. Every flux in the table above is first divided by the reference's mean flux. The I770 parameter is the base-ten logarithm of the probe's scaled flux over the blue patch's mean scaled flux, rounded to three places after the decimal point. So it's 0.018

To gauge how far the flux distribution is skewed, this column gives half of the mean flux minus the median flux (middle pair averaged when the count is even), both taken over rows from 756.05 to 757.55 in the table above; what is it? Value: -0.03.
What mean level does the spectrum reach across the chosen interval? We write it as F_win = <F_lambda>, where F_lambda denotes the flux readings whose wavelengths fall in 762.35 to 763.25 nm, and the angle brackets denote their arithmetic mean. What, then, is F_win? 28.7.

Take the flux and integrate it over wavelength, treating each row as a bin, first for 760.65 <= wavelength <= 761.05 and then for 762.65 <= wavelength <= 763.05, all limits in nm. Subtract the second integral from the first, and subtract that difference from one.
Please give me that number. 1.13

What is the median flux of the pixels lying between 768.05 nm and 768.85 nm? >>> 28.1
